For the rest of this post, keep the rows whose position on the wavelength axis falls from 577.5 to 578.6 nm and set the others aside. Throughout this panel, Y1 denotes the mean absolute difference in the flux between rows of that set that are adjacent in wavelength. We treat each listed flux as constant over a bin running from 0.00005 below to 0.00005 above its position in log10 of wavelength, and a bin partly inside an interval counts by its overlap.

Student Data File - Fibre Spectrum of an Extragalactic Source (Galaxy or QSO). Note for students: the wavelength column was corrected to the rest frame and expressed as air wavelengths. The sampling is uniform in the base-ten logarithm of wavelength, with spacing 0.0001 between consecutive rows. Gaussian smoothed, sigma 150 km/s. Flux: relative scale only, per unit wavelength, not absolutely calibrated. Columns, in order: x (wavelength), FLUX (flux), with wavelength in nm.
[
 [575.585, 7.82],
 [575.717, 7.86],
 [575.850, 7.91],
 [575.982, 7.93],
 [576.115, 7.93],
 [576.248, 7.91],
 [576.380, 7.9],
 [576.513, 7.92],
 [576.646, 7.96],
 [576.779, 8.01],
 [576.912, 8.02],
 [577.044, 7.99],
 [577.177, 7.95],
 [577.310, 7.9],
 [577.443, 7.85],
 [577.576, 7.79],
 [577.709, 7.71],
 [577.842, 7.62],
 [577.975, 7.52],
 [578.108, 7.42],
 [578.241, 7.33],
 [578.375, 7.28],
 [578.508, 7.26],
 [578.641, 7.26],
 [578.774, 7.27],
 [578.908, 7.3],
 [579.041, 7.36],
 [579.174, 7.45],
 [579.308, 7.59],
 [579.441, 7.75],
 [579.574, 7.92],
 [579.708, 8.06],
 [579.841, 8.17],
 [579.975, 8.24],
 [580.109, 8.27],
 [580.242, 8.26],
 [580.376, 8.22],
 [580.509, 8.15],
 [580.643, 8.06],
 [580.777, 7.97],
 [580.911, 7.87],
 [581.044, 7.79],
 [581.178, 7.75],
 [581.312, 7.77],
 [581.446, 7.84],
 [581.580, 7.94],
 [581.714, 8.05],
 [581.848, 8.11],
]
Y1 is 0.076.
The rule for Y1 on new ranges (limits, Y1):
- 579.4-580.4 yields 0.081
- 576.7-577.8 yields 0.046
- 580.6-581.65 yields 0.071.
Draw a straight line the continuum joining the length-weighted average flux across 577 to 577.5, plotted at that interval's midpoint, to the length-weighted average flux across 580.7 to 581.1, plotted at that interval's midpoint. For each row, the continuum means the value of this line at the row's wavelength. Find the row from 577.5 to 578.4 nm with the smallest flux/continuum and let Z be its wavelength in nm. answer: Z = 578.375 nm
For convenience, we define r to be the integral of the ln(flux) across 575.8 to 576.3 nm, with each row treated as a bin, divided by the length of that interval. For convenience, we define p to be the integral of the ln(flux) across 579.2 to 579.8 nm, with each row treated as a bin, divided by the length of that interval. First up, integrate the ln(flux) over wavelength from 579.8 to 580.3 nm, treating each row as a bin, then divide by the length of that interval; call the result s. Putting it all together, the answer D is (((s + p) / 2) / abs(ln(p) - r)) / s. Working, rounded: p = 2.06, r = 2.07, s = 2.11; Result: 0.73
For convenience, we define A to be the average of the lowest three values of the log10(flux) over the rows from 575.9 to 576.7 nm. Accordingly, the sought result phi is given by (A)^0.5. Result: 0.948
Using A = 0.898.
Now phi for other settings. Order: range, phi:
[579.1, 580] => 0.938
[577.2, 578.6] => 0.929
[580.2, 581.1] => 0.947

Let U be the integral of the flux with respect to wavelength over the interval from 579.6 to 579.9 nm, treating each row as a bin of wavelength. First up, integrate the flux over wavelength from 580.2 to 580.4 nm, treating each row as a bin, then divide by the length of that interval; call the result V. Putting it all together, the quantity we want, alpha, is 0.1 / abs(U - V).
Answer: 0.017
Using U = 2.43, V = 8.23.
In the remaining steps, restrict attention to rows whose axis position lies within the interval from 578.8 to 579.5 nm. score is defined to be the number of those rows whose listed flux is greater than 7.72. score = 1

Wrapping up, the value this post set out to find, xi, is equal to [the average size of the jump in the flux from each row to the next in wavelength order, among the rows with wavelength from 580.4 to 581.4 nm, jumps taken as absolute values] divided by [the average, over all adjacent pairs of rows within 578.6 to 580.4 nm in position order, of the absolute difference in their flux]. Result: 0.9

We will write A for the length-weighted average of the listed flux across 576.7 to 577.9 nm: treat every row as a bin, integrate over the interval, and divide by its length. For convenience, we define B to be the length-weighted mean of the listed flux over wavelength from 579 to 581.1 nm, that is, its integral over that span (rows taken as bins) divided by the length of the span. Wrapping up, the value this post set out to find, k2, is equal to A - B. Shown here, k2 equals -0.1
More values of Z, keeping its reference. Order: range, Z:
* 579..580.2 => 579.041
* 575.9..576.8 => 576.380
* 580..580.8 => 580.777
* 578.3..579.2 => 578.508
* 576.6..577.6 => 577.576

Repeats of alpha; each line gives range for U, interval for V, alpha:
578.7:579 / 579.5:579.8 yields 0.017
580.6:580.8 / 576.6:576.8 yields 0.016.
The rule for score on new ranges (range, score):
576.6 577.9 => 8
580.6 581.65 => 8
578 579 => 0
